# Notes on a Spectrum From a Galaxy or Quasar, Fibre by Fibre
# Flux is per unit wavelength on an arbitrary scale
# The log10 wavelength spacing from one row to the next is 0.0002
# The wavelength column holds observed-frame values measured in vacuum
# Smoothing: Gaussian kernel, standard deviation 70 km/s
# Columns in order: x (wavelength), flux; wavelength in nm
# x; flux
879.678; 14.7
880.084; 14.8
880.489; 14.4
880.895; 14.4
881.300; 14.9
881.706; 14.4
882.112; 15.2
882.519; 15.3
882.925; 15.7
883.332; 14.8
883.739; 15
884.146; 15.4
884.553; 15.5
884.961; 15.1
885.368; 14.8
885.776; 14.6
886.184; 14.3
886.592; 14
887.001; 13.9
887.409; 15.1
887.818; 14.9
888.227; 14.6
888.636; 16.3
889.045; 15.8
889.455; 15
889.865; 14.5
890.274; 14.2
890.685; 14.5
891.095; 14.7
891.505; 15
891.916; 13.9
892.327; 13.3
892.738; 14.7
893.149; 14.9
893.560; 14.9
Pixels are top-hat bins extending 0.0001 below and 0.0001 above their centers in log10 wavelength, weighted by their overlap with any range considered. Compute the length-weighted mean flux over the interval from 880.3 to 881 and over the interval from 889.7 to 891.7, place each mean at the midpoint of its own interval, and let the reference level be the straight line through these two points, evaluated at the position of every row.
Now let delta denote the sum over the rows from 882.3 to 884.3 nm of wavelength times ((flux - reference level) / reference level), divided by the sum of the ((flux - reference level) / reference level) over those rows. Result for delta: 883.27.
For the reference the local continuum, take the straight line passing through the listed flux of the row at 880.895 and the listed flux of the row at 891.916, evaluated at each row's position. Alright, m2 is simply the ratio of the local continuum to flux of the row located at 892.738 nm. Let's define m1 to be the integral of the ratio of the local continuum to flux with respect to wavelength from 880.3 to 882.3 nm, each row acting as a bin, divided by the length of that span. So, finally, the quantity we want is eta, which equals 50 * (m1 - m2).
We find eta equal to 1.9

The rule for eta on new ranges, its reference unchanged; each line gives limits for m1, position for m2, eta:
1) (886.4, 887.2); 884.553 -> 4.7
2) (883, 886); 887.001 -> -3.5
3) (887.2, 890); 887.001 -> -4.5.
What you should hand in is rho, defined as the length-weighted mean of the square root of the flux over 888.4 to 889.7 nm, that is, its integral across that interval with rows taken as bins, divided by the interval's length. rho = 3.95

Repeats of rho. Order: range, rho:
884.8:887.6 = 3.81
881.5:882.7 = 3.87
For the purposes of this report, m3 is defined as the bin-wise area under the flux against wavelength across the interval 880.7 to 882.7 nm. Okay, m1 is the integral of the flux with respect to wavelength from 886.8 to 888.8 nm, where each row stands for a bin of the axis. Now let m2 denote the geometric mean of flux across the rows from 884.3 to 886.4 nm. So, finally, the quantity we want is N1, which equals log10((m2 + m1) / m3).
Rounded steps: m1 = 29.9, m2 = 14.9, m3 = 29.7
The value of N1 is 0.178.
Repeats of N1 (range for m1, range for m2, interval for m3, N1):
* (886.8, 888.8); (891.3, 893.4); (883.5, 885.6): 0.143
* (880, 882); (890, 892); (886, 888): 0.180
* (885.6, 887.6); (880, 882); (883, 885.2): 0.113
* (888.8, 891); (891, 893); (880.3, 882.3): 0.204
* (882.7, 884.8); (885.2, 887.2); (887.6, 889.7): 0.160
